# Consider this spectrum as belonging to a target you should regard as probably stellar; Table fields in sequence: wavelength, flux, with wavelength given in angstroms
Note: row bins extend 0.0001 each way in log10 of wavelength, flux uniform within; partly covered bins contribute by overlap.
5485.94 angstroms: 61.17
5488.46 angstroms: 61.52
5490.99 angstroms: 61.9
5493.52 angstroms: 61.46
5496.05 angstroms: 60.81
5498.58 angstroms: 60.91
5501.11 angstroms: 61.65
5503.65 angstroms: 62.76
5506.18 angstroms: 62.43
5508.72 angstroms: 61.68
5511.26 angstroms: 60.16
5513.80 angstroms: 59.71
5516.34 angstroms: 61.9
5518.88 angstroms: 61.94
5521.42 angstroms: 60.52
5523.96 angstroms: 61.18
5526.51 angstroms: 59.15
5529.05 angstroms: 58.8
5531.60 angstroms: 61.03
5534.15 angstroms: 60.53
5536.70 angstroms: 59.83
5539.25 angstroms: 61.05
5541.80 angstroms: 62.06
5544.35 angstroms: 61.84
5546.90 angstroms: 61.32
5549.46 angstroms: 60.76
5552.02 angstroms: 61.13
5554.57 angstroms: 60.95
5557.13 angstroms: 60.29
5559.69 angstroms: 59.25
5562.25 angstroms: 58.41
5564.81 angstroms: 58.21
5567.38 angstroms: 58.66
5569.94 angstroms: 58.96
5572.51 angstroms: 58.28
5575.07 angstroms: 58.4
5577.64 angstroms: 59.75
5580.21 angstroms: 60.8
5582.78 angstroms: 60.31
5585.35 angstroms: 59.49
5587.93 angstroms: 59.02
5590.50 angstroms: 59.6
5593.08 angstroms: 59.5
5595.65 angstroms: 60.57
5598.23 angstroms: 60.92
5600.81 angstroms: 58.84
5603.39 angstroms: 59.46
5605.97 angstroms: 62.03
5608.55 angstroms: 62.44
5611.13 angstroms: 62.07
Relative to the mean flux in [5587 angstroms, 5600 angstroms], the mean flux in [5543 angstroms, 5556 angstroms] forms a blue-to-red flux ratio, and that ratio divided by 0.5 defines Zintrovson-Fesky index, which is 2.04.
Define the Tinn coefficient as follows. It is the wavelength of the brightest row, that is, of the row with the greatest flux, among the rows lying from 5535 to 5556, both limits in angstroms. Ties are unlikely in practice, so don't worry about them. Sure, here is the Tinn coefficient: 5541.80 angstroms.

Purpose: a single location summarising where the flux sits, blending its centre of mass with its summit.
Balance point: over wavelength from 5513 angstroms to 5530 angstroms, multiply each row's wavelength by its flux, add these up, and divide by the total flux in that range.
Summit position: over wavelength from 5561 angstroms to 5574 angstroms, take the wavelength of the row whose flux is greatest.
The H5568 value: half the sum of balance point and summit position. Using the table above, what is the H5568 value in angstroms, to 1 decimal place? 5545.7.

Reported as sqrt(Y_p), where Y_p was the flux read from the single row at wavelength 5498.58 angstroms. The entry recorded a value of 7.80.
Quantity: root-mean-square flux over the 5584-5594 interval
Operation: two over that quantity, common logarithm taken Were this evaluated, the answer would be -1.47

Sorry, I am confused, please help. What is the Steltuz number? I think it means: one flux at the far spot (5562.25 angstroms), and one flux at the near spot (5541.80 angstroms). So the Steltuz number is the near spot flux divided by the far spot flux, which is 1.06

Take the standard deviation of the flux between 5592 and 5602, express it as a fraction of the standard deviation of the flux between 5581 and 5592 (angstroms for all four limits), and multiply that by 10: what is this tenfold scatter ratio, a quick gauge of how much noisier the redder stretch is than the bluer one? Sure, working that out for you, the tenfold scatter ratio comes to 18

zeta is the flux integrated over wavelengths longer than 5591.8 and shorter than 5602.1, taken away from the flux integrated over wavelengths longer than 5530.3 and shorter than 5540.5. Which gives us 0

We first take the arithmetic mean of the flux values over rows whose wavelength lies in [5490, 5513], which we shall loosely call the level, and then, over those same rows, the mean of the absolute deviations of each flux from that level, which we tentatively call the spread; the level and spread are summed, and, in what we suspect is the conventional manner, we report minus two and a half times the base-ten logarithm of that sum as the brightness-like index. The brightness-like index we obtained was -4.48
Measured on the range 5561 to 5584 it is -4.44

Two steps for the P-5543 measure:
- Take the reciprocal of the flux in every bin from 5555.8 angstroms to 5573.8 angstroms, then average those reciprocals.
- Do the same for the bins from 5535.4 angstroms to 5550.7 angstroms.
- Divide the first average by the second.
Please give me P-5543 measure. 1.04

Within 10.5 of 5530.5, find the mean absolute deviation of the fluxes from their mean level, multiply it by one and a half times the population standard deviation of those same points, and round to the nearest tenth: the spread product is 1.0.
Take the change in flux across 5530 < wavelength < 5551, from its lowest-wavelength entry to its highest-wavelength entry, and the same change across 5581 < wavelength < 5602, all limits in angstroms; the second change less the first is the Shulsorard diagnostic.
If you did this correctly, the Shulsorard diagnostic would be -1.2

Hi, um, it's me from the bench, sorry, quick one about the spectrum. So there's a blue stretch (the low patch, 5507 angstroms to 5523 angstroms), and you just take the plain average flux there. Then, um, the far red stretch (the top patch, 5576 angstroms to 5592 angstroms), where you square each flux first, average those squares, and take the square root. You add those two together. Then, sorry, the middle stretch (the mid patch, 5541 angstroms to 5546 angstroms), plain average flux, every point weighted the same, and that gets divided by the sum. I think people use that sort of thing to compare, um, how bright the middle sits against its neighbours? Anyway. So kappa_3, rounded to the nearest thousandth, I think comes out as 0.513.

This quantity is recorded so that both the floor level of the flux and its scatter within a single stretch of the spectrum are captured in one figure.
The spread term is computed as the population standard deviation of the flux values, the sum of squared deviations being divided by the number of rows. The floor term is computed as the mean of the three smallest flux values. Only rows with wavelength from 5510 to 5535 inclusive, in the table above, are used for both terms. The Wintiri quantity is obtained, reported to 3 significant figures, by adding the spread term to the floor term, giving 60.2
